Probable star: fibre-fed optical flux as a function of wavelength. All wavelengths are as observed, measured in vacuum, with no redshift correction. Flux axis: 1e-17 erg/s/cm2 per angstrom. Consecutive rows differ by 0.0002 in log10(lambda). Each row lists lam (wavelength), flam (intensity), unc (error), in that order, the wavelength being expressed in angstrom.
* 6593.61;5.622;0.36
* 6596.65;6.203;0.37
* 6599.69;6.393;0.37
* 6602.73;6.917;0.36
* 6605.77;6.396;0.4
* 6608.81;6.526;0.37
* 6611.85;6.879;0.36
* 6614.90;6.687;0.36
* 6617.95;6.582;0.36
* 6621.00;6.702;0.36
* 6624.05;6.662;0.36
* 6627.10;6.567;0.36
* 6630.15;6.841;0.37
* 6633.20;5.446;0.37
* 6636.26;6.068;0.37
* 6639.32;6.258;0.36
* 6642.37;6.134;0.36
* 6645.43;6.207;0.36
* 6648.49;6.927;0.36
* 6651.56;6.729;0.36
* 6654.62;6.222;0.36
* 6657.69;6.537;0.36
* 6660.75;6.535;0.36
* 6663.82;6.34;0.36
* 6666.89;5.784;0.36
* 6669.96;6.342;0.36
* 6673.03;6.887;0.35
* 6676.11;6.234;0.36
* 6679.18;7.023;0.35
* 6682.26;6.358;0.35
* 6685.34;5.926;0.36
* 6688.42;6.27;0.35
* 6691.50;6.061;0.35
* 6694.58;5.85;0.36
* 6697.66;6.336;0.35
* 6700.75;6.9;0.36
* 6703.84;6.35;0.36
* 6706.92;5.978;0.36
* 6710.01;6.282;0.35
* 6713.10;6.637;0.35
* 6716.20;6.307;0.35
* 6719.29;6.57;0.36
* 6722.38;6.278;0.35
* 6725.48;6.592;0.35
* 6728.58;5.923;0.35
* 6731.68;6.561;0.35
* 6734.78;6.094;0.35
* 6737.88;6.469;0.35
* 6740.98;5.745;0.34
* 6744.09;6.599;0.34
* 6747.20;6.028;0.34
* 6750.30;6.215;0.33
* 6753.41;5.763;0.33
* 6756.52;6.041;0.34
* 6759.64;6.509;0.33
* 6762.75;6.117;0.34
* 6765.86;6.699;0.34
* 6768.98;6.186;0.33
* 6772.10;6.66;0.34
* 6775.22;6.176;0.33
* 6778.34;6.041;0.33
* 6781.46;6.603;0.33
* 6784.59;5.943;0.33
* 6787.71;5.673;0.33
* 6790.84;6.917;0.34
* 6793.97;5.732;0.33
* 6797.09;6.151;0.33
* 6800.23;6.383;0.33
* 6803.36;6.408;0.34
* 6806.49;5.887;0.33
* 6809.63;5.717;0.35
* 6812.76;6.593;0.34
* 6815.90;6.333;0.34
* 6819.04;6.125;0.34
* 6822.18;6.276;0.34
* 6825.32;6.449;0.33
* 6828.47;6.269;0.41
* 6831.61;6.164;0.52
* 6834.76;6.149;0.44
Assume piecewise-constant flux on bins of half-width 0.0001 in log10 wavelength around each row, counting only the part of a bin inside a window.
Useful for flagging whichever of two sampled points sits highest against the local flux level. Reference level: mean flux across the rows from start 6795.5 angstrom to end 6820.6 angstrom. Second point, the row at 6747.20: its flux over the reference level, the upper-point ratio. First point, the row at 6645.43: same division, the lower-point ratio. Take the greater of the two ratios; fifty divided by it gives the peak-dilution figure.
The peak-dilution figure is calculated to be 49.9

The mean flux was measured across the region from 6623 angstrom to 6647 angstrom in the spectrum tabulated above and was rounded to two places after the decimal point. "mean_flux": 6.27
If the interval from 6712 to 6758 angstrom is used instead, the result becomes 6.25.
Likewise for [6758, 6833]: 6.25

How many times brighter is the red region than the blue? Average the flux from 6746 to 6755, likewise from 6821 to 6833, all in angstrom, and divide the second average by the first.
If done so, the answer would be 1.05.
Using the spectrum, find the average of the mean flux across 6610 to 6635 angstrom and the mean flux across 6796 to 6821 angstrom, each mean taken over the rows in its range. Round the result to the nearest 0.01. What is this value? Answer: 6.37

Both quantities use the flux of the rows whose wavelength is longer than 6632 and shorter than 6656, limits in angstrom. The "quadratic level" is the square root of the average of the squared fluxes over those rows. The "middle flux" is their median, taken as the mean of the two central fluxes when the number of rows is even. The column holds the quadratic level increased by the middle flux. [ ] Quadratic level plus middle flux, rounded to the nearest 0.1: 12.5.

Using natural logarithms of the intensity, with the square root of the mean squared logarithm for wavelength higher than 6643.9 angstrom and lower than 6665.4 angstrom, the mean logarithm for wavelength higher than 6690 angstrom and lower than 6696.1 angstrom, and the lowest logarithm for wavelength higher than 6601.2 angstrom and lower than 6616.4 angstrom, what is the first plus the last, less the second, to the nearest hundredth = 1.94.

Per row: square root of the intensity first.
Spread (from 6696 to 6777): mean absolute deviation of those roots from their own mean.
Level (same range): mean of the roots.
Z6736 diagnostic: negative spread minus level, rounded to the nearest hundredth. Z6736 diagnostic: -2.56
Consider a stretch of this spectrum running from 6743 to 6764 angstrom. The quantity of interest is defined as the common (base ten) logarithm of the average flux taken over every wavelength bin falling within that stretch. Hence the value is 0.791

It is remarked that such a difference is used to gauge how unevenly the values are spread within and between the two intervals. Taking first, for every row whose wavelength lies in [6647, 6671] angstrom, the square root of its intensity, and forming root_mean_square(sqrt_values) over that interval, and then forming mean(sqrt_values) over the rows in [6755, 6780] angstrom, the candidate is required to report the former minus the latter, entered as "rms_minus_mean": 0.025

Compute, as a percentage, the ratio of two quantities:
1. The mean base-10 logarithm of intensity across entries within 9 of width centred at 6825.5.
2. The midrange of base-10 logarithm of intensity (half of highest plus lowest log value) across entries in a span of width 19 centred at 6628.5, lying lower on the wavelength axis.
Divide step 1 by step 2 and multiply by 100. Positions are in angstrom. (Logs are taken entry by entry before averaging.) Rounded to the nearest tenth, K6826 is 102.0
